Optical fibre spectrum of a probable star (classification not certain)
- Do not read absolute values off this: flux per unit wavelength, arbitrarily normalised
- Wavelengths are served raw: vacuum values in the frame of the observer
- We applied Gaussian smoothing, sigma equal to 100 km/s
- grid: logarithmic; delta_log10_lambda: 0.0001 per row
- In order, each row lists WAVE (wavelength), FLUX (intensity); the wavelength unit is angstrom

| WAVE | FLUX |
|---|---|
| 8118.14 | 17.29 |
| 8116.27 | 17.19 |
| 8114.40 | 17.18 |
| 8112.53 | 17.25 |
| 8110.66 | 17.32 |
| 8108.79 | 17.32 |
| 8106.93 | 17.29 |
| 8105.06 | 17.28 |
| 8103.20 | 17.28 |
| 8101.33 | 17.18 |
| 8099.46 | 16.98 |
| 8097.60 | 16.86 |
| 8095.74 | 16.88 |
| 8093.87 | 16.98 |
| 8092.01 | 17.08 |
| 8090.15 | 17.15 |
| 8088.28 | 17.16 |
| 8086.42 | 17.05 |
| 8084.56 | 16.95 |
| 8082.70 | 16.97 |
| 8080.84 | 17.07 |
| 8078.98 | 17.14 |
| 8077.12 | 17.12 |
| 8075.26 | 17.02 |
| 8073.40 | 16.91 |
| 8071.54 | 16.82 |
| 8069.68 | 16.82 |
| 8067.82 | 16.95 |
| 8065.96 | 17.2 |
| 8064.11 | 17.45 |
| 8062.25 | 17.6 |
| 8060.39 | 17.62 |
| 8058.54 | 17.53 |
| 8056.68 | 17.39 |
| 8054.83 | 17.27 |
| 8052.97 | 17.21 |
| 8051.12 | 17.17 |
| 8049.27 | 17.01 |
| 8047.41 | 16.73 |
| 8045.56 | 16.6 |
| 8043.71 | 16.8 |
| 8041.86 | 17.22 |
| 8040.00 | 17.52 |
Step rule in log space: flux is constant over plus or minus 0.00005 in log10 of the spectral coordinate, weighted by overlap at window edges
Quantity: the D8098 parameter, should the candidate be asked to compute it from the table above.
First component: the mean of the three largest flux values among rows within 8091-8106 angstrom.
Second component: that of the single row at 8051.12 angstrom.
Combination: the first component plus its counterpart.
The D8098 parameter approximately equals 34.4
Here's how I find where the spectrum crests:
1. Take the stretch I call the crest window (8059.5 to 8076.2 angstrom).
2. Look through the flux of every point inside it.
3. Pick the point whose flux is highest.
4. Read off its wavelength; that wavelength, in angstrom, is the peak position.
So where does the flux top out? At 8060.39 angstrom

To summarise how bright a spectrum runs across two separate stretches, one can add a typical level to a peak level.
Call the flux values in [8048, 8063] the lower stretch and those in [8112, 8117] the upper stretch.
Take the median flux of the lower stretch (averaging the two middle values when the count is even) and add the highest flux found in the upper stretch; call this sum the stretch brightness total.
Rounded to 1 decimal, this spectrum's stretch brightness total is 34.6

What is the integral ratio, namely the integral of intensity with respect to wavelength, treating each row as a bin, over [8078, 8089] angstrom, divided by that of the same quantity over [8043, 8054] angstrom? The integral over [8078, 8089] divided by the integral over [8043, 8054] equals 1.01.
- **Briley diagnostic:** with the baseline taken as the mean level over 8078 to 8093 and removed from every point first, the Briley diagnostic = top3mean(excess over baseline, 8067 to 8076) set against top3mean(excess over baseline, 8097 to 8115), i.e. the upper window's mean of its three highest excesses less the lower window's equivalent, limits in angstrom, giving 0.35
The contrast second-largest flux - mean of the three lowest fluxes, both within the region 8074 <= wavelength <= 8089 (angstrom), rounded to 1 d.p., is 0.2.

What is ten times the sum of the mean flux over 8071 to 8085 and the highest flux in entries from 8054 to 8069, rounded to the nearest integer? 346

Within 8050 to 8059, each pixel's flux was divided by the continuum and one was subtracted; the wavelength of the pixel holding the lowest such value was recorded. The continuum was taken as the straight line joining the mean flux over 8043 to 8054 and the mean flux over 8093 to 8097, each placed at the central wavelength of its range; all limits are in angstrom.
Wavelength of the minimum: 8051.12 angstrom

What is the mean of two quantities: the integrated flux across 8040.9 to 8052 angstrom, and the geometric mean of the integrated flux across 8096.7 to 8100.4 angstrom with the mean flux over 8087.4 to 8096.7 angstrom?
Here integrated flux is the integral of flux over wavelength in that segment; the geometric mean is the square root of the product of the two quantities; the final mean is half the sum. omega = 110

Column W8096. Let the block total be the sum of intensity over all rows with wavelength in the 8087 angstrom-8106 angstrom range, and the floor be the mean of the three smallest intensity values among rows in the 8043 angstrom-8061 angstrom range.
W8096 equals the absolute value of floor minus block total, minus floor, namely 137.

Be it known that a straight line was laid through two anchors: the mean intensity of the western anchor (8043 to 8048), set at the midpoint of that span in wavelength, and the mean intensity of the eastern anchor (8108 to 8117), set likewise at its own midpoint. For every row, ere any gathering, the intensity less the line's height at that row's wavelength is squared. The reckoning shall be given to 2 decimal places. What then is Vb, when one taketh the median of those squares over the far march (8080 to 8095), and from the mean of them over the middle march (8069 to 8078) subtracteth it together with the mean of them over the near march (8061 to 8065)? -0.46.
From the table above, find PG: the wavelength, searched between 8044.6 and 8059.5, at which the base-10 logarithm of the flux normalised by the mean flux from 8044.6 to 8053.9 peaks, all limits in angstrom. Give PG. 8058.54 angstrom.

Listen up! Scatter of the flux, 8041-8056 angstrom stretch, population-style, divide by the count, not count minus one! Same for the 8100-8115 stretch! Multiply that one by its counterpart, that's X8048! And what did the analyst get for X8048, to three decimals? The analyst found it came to 0.013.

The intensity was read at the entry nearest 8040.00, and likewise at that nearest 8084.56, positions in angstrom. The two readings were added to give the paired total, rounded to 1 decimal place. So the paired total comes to 34.5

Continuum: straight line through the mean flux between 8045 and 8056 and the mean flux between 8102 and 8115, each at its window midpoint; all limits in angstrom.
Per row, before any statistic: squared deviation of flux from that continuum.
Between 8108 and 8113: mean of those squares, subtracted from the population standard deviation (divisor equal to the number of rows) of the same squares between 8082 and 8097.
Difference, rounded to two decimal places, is 0.03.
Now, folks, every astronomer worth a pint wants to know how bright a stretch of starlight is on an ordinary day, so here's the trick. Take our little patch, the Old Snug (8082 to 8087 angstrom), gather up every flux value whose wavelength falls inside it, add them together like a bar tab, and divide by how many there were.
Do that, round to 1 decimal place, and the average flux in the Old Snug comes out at 17.0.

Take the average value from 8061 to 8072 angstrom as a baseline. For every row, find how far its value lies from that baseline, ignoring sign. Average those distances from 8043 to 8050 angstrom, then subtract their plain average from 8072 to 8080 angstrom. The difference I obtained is 0.26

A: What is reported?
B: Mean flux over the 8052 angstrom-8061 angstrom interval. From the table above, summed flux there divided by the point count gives 17.40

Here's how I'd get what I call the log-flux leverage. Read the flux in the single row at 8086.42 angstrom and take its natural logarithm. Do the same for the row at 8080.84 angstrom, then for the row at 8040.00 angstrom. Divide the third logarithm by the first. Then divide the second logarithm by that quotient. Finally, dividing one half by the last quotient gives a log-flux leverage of 0.1779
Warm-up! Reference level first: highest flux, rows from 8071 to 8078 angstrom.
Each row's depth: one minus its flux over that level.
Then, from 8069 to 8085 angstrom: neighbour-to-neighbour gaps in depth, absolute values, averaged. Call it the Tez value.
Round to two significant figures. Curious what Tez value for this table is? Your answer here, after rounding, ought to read 0.0037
